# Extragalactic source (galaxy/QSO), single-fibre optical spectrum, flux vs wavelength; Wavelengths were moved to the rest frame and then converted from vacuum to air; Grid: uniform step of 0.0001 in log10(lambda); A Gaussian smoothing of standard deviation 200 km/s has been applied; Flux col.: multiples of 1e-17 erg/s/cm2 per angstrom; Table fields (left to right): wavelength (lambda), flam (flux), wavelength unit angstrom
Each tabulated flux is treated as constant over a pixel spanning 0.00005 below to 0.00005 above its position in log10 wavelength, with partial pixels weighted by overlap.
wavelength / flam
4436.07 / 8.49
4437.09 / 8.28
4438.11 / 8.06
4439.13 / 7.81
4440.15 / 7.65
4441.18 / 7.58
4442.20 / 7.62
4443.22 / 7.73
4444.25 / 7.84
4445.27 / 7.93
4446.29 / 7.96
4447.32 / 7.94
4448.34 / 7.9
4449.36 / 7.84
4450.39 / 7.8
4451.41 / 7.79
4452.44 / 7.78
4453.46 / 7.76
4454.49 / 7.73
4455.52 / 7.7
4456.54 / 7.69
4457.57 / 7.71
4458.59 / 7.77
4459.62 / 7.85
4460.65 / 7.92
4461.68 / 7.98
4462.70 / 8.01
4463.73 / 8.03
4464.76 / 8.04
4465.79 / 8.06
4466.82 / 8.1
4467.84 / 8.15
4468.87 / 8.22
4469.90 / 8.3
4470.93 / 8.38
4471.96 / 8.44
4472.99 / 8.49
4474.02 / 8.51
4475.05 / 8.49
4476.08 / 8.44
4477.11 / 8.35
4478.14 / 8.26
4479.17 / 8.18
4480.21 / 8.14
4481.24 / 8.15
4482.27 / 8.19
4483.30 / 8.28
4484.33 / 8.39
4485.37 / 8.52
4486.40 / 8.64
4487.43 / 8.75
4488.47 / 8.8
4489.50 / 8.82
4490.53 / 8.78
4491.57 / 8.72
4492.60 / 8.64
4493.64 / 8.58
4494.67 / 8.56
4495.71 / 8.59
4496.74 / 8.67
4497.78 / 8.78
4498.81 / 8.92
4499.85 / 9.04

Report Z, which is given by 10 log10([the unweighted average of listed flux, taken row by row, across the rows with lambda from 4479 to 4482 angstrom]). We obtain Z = 9.115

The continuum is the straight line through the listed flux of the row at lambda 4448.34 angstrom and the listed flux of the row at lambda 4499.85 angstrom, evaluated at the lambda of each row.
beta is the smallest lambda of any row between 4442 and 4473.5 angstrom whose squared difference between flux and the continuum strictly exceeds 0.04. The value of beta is 4452.44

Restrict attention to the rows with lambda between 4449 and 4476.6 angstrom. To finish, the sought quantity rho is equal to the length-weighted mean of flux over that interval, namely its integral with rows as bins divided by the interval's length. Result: 8.0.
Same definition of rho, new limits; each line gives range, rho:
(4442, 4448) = 7.9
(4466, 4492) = 8.4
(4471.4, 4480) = 8.4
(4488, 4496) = 8.7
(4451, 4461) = 7.8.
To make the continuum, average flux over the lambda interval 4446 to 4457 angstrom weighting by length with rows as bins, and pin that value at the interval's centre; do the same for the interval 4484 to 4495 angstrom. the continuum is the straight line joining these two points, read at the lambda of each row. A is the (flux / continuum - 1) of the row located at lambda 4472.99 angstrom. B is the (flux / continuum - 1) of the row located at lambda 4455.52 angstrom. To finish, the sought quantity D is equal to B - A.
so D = -0.049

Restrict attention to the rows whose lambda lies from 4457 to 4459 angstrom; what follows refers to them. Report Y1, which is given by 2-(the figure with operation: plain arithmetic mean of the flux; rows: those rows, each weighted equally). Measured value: -5.74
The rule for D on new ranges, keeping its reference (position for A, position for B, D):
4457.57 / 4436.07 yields 0.167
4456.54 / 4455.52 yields 0.004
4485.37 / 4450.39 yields 0.008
